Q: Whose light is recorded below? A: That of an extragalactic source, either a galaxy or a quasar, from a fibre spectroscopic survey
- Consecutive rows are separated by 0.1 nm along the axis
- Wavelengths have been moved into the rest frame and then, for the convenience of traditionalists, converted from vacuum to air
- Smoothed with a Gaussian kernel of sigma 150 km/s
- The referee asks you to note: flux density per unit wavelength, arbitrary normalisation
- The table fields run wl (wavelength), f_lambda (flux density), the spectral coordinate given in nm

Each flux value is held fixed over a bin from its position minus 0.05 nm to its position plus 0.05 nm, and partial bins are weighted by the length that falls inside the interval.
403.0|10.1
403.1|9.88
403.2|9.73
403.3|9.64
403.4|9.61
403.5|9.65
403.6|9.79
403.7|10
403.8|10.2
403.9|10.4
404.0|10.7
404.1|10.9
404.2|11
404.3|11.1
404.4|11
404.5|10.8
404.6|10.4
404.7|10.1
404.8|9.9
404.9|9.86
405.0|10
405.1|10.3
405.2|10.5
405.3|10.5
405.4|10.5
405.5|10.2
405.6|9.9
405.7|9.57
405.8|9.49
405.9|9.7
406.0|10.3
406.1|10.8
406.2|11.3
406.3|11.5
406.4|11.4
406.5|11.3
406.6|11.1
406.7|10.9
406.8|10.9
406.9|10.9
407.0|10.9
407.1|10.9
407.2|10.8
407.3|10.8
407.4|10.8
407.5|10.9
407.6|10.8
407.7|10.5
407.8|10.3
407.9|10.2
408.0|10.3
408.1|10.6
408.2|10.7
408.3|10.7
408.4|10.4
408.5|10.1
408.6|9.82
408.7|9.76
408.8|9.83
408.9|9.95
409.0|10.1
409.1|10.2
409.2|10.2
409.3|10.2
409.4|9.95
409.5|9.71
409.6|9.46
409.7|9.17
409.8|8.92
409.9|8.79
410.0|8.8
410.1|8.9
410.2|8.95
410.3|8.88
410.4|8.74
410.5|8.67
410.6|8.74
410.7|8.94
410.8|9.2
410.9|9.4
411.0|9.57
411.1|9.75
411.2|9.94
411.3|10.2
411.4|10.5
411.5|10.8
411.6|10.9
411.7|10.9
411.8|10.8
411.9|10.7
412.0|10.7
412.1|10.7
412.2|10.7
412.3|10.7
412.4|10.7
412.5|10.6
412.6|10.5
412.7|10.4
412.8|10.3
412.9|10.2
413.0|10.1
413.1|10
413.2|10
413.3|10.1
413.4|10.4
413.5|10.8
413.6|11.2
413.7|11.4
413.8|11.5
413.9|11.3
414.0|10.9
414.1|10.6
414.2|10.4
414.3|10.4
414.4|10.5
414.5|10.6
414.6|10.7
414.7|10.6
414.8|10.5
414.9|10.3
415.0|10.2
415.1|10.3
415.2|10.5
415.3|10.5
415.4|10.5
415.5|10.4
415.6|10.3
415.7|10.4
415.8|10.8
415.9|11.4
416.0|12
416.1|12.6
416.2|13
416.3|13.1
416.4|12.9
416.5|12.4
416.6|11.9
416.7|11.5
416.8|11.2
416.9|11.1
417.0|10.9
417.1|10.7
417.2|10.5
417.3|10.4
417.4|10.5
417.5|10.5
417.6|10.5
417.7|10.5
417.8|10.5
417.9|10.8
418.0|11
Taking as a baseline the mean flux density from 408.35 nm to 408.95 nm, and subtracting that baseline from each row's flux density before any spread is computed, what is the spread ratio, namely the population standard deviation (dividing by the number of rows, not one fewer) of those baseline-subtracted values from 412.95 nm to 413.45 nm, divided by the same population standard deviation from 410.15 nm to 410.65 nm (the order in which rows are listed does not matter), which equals 1.4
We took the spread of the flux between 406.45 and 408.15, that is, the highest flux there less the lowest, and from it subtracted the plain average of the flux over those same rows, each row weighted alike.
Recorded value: -9.66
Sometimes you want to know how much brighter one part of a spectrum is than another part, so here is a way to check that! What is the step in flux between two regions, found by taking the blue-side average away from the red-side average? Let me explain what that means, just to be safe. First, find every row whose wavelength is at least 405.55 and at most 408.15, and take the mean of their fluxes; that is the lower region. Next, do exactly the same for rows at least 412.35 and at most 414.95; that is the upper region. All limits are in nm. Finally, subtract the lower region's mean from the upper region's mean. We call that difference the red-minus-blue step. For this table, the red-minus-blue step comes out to -0.1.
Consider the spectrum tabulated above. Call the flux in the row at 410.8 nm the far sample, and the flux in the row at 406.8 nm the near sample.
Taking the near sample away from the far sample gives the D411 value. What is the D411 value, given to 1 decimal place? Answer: -1.7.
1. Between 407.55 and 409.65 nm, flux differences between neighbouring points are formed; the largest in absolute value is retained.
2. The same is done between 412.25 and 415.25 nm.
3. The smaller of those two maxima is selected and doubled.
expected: 0.60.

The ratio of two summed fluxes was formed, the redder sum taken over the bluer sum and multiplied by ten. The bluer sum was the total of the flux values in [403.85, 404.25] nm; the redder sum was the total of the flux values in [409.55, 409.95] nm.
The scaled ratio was 8.5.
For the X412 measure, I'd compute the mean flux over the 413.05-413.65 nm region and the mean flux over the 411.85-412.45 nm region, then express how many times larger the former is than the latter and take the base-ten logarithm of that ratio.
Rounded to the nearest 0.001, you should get -0.012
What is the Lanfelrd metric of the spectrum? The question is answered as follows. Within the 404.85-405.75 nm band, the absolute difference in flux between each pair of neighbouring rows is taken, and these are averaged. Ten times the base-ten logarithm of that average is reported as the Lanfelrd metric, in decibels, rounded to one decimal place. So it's -7.1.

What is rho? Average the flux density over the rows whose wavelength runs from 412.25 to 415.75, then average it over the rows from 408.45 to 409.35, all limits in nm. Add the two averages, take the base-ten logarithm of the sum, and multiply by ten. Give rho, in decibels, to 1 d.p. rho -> 13.1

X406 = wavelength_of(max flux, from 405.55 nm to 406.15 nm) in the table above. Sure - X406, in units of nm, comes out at 406.1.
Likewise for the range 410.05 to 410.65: 410.2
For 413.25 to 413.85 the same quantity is 413.8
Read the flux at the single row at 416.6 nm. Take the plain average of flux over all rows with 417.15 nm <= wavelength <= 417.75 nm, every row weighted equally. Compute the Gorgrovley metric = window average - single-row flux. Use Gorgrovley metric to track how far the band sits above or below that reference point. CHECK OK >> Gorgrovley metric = -1.4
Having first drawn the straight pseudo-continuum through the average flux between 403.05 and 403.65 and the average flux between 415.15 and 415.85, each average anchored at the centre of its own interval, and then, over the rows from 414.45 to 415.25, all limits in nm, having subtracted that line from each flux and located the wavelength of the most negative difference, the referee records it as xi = 415.0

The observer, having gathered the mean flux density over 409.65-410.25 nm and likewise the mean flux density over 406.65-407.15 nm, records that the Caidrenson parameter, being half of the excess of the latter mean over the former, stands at 1.0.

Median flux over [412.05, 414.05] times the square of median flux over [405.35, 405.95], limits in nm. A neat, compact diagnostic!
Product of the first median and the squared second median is 1023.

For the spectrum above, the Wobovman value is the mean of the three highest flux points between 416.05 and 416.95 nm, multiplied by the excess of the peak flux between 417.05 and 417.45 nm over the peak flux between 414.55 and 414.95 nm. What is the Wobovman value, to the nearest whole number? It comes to 0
